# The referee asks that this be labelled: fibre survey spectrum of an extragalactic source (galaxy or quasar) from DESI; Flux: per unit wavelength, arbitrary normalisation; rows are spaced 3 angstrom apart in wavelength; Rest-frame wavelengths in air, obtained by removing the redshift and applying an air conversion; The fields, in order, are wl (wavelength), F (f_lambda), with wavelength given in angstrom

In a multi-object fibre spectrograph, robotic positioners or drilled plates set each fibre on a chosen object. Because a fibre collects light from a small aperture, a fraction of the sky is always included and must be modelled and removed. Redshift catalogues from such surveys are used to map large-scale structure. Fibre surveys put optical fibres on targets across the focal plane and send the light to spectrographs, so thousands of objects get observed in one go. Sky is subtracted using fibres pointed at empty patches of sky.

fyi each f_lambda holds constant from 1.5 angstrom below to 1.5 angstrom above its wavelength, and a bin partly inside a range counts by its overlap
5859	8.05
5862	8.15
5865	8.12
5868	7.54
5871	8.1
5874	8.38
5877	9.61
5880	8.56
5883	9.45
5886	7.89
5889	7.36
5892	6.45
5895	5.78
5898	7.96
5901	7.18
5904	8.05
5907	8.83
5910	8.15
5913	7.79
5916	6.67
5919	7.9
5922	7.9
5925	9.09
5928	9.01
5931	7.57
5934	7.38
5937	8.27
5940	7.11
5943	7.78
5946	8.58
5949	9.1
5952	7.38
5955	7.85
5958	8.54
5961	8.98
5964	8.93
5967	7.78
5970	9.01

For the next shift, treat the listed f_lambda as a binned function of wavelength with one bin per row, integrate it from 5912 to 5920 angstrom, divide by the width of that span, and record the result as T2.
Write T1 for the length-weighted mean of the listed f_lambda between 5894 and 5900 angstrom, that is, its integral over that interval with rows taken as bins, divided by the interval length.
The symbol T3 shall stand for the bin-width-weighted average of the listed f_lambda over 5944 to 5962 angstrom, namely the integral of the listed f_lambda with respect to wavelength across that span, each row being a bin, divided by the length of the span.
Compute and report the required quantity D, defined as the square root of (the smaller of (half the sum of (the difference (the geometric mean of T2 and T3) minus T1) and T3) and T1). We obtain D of 2.15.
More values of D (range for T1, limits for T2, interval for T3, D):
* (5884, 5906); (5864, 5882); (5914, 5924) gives 2.03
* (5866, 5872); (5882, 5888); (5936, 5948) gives 2.05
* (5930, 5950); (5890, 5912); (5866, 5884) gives 2.08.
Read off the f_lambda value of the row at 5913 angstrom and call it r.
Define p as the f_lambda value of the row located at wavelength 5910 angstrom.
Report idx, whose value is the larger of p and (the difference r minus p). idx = 8.15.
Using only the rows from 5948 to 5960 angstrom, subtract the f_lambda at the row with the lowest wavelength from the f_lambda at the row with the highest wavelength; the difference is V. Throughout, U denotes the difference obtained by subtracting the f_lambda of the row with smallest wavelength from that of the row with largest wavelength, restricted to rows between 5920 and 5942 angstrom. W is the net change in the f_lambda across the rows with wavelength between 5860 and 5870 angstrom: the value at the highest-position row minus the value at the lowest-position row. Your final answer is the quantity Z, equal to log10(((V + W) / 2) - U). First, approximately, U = -0.8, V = -0.6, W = -0.6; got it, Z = -0.7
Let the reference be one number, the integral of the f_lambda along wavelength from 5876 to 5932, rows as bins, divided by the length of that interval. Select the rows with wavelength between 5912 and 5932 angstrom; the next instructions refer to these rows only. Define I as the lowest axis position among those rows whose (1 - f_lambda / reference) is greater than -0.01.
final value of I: 5913 angstrom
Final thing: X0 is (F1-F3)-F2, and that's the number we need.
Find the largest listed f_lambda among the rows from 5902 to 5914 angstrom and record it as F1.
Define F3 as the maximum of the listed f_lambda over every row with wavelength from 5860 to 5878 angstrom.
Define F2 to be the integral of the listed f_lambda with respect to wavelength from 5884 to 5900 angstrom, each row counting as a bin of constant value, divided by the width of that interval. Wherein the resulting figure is -7.9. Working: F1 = 8.83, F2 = 7.16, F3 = 9.61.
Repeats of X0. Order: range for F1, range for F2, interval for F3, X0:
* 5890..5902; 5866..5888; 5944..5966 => -9.6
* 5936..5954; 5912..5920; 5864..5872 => -6.4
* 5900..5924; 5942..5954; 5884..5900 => -7.3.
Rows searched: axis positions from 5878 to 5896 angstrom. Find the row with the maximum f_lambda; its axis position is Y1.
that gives 5883 angstrom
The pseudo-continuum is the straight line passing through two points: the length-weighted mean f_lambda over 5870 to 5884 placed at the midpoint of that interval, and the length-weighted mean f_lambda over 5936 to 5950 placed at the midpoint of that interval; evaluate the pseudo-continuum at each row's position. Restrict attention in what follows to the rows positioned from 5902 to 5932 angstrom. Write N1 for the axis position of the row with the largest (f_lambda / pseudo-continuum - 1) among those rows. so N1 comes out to 5925 angstrom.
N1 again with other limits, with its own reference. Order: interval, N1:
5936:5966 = 5961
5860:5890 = 5877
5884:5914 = 5907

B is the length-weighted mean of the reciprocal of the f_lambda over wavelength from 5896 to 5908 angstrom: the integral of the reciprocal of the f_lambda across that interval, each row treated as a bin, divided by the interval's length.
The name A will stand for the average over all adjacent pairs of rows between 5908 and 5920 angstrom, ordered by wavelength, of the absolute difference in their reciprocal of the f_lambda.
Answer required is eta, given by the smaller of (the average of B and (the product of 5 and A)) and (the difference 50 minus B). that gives 0.106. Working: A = 0.0169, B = 0.1281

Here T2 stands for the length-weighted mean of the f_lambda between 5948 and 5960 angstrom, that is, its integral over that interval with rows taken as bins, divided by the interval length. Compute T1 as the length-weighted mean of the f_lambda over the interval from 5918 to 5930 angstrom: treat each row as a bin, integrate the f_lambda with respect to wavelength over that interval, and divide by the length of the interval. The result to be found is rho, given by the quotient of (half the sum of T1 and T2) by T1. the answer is 0.99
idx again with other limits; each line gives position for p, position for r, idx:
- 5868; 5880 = 7.54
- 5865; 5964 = 8.12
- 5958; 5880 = 8.54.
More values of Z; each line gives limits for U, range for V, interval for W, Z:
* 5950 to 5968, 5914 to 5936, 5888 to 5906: -0.5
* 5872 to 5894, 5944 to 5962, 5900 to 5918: 0.3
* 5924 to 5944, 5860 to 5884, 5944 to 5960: 0.3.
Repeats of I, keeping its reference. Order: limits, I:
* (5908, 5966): 5913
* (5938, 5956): 5940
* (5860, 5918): 5868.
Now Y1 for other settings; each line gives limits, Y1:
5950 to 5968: 5961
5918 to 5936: 5925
